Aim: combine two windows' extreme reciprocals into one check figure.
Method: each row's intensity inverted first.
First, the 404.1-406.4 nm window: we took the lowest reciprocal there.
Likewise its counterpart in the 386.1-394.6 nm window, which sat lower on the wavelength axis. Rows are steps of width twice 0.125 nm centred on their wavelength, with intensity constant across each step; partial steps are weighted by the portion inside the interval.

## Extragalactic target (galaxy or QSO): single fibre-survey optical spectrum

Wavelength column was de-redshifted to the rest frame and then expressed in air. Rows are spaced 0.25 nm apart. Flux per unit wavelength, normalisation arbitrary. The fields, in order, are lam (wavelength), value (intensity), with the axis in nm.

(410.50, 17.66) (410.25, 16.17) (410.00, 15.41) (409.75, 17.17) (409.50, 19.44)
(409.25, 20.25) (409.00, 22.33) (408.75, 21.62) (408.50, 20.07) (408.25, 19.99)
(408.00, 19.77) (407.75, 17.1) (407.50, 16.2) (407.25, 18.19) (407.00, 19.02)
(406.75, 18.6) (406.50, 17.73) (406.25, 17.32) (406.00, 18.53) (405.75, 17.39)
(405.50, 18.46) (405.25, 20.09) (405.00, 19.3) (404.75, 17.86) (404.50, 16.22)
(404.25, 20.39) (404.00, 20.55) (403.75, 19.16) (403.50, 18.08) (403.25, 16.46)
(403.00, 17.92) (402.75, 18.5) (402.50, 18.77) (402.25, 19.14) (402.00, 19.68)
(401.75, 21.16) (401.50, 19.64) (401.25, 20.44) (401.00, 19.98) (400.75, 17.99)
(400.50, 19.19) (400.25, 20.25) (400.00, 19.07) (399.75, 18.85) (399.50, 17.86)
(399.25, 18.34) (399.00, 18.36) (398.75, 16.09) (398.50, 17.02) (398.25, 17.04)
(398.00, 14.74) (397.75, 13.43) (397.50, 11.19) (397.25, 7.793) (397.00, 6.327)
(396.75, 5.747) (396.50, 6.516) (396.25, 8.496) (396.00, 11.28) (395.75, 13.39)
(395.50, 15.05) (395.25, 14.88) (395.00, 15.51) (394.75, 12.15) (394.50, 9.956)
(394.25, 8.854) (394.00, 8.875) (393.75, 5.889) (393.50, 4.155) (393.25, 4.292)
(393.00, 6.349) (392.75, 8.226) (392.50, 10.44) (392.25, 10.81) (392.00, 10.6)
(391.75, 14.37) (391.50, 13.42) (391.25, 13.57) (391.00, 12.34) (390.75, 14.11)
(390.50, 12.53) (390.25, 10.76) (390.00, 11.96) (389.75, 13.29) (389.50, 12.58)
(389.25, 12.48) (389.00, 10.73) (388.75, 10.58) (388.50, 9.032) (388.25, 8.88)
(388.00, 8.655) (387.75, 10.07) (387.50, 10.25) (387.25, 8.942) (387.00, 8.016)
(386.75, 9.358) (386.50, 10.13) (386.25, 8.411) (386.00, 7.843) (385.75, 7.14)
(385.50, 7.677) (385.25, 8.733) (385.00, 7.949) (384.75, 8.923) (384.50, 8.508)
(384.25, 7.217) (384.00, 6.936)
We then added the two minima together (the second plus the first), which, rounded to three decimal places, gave 0.119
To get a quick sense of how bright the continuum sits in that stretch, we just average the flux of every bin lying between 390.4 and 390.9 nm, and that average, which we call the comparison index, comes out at 13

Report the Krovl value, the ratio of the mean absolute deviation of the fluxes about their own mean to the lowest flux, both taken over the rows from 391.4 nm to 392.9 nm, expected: 0.21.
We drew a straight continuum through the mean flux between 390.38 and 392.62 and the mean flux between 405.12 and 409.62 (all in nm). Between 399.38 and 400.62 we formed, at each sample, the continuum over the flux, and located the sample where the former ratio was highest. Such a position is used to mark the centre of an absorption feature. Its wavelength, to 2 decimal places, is 399.50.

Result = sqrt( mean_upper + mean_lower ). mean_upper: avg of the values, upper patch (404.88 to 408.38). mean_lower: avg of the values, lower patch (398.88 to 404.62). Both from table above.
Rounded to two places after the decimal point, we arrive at 6.11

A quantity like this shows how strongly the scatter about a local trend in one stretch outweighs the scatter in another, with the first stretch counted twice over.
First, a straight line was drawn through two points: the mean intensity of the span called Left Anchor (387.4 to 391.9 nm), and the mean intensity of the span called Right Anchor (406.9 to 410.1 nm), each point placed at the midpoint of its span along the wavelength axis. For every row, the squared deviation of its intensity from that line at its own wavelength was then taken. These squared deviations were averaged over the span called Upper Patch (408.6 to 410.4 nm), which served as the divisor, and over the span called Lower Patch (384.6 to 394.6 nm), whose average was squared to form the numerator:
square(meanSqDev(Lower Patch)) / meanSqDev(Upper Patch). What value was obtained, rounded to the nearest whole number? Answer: 15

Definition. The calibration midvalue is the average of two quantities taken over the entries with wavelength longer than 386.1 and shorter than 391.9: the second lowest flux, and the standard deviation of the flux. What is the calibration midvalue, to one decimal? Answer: 5.2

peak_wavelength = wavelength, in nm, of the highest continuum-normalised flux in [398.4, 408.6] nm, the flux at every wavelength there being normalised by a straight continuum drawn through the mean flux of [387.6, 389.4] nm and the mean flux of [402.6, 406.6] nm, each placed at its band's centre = 400.25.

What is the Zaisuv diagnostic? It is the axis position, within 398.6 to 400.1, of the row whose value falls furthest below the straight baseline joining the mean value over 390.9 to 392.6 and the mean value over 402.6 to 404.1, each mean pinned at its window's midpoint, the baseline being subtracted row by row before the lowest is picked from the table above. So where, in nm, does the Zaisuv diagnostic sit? 398.75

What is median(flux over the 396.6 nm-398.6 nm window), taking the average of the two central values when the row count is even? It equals 12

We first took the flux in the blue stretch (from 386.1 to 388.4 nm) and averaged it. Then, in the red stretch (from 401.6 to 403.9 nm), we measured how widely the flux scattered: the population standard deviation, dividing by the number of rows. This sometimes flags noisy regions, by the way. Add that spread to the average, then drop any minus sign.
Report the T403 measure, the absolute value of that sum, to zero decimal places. 10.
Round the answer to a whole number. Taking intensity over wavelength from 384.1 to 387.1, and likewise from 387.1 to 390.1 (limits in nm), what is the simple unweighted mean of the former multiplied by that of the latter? 88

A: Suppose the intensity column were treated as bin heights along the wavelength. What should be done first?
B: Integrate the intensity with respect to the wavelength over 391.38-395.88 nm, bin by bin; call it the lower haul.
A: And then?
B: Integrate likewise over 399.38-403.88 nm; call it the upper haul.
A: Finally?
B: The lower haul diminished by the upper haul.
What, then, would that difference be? -39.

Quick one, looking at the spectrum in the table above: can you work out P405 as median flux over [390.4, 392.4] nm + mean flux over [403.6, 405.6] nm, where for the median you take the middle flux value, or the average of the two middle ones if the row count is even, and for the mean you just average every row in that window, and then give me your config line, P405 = 32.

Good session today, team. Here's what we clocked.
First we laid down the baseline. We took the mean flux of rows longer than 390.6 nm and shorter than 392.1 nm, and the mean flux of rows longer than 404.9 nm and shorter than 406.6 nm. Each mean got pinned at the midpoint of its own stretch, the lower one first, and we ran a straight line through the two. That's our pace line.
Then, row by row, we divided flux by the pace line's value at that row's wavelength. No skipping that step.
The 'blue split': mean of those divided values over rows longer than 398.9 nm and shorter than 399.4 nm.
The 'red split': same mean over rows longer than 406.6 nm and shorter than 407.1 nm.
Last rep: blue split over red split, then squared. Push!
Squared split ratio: 1.3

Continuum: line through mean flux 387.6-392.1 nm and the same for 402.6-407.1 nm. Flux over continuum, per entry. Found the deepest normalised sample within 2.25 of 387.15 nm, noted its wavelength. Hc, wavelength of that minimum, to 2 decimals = 385.75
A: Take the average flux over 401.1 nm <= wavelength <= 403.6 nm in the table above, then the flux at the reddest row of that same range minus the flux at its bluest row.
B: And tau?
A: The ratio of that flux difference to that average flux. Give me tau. -0.12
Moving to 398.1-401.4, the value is 0.18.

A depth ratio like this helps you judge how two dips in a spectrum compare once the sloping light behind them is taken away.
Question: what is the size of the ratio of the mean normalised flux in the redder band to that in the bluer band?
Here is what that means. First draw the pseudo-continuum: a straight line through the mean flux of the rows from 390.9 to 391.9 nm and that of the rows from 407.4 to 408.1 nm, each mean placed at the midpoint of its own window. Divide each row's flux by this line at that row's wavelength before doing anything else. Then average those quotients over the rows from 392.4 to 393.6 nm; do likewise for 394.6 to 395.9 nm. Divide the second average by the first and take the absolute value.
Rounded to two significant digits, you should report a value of 2.0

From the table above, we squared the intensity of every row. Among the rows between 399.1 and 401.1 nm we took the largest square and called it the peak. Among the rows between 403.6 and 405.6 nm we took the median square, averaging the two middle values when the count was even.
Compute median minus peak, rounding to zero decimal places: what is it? -40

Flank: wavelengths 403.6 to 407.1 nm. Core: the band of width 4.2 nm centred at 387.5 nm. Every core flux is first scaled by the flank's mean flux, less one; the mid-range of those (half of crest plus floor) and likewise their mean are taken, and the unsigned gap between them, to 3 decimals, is 0.022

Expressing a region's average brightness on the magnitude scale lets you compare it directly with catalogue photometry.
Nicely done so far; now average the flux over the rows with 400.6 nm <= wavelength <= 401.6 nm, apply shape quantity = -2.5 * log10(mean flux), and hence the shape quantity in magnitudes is -3.2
